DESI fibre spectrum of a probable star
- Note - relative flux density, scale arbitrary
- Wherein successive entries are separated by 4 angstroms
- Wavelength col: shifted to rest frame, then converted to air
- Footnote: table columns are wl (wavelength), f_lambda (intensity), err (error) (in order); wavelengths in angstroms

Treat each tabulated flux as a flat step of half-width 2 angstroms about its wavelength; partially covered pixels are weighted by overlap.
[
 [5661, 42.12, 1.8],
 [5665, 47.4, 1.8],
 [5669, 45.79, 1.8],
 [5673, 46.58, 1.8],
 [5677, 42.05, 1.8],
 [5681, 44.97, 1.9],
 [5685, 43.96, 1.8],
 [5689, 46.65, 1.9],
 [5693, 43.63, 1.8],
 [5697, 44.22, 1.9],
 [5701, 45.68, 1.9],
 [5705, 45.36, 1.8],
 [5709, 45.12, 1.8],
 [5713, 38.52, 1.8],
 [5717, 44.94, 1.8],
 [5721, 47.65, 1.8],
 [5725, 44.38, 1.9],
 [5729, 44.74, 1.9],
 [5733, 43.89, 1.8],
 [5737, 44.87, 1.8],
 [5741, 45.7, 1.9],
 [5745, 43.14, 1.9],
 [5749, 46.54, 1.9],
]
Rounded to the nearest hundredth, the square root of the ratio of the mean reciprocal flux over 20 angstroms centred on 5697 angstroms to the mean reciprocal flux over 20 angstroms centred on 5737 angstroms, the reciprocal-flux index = 0.99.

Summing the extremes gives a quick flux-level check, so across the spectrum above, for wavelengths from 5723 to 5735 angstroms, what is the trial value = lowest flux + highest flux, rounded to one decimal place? 88.6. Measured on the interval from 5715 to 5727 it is 92.0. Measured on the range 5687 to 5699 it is 90.3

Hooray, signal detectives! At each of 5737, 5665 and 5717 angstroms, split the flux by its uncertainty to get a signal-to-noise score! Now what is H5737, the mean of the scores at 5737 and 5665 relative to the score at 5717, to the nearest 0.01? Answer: 1.03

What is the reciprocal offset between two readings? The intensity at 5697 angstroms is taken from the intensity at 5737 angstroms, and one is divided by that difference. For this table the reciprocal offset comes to 1.5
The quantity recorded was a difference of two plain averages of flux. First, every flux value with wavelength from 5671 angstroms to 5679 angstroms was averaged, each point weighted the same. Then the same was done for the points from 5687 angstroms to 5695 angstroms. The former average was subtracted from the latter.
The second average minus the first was 1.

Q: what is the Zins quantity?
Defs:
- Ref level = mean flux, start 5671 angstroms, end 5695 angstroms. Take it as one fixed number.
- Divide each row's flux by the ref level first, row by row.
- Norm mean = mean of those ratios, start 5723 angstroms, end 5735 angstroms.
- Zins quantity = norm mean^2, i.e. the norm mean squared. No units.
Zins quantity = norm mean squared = 0.986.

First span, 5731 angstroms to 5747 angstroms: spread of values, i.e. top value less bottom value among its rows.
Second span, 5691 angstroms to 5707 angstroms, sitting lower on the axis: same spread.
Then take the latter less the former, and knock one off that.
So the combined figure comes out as -1.5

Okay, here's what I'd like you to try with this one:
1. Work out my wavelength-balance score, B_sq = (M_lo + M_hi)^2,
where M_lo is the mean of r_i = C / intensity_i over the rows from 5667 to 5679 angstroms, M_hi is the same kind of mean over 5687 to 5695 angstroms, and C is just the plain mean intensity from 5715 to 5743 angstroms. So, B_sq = 4.05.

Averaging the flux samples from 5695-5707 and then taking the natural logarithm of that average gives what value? 3.809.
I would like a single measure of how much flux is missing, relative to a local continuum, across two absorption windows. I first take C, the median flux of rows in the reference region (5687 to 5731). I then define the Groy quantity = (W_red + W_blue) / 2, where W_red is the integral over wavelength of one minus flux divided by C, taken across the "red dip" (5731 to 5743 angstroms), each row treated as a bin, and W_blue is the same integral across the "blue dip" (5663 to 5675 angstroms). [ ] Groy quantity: -0.20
